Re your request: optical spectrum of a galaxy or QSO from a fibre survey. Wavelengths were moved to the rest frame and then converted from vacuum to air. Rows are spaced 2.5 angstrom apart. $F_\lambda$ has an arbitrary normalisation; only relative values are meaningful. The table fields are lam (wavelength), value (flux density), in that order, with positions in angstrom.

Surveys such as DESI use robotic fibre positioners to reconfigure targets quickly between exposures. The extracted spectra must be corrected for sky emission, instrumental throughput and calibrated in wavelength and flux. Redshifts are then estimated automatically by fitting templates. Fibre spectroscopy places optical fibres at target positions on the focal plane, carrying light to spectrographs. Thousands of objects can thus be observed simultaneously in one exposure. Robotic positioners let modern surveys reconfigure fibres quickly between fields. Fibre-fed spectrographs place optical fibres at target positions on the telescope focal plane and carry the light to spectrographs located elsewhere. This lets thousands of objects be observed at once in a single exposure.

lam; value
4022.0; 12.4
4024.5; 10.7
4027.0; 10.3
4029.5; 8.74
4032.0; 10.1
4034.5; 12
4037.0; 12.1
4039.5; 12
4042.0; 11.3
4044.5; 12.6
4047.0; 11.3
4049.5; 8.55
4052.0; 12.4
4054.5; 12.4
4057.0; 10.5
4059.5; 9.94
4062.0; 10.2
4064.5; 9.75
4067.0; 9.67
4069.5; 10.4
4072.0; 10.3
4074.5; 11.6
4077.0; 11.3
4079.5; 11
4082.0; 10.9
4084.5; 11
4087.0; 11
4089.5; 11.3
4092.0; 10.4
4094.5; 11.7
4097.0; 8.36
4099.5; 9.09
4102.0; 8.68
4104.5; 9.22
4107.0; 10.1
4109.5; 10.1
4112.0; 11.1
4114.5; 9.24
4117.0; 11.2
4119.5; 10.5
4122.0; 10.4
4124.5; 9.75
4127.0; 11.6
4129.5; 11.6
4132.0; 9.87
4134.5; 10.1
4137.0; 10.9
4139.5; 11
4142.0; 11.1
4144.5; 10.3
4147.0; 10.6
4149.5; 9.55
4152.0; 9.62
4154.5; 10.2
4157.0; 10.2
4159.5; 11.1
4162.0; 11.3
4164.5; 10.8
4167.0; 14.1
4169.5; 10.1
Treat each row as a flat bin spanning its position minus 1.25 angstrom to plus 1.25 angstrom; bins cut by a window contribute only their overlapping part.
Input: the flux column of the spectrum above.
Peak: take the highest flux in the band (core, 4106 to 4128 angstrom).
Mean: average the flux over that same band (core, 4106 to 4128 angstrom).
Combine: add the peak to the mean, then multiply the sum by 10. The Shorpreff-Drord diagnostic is 220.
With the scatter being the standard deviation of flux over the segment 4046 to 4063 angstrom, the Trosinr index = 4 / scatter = 3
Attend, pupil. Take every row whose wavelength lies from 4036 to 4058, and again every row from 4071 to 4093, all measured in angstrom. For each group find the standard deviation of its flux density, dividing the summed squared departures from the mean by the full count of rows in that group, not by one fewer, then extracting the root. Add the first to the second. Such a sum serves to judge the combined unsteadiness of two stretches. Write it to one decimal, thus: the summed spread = 1.6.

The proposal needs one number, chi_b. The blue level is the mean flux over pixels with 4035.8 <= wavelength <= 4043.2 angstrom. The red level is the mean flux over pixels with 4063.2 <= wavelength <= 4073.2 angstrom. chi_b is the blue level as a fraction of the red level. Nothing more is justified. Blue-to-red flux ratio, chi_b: 1.18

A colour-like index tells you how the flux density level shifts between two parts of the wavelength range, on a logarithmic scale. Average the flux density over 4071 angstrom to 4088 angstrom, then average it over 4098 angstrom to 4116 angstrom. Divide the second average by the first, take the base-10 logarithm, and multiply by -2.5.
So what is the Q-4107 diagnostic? 0.14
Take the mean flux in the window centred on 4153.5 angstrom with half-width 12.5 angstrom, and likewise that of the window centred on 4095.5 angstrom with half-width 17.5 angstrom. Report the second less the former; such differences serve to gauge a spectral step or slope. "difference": -0.2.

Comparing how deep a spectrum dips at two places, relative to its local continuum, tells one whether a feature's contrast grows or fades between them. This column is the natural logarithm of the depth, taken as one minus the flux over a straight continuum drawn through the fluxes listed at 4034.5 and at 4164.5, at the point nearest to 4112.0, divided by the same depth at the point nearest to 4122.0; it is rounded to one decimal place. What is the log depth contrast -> -1.5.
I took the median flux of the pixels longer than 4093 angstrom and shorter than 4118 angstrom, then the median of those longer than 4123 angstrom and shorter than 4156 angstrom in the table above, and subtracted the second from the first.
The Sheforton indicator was -0.6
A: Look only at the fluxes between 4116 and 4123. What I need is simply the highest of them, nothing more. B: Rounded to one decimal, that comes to 11.2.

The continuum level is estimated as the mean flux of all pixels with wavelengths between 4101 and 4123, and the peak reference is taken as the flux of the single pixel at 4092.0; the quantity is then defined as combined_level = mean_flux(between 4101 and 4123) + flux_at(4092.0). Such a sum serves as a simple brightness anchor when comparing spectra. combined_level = 20.5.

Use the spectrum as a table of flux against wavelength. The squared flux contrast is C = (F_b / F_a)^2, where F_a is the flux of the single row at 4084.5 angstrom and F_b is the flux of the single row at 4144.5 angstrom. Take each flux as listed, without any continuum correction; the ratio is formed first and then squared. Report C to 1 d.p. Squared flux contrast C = 0.9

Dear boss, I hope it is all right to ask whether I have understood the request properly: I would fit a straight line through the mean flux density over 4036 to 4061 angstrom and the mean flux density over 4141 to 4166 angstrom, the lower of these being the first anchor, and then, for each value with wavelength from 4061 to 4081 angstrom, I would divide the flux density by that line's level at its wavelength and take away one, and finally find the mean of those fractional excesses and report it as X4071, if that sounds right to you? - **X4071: -0.05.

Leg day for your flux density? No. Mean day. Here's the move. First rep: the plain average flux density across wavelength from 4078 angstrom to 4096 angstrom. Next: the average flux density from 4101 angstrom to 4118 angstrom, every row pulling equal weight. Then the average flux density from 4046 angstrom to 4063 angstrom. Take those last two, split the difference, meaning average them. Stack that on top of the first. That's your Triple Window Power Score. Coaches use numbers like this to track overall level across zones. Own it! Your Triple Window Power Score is 21.4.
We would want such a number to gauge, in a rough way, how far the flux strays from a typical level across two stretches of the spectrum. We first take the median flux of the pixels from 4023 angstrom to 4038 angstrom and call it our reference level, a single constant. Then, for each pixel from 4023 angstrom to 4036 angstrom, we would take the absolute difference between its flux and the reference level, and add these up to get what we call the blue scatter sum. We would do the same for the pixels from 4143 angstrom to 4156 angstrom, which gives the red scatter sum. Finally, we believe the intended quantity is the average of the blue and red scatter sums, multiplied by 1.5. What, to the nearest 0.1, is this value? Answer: 4.9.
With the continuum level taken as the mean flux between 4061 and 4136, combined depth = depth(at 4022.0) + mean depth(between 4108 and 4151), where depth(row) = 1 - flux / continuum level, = -0.21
